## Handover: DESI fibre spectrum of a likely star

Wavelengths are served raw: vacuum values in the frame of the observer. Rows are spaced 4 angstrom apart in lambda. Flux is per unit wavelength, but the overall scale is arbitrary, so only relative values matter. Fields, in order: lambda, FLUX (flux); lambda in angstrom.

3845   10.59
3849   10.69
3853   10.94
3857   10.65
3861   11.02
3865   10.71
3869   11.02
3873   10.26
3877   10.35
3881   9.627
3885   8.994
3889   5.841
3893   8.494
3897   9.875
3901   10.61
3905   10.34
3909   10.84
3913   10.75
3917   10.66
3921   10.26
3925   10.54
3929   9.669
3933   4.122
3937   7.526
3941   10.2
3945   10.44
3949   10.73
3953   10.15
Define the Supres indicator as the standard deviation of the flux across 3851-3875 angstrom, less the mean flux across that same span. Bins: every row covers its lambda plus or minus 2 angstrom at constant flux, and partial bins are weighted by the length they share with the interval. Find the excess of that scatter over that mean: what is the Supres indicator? -10.5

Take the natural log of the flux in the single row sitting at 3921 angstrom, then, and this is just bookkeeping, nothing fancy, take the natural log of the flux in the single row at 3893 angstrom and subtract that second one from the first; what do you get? 0.19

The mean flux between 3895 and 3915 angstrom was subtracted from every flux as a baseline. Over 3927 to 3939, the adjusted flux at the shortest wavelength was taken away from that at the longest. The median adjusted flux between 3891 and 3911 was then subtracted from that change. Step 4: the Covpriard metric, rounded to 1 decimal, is -2.0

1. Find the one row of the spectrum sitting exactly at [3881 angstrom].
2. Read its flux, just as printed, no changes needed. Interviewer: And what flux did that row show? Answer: 9.627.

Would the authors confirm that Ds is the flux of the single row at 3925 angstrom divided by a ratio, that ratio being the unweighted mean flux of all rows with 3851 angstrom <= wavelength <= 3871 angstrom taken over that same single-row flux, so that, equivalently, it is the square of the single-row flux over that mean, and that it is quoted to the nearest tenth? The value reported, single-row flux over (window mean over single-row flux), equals 10.2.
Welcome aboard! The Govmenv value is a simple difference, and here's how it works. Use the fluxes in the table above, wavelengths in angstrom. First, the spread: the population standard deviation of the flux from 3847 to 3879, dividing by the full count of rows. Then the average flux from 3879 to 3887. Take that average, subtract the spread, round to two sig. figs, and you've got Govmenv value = 9.0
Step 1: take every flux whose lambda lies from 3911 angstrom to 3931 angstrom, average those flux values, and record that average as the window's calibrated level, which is 10.4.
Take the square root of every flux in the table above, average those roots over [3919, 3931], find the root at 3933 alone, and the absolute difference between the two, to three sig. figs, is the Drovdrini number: 1.16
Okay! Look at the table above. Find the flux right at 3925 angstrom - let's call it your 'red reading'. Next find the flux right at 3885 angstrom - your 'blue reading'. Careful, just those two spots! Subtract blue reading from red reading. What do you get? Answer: 1.5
